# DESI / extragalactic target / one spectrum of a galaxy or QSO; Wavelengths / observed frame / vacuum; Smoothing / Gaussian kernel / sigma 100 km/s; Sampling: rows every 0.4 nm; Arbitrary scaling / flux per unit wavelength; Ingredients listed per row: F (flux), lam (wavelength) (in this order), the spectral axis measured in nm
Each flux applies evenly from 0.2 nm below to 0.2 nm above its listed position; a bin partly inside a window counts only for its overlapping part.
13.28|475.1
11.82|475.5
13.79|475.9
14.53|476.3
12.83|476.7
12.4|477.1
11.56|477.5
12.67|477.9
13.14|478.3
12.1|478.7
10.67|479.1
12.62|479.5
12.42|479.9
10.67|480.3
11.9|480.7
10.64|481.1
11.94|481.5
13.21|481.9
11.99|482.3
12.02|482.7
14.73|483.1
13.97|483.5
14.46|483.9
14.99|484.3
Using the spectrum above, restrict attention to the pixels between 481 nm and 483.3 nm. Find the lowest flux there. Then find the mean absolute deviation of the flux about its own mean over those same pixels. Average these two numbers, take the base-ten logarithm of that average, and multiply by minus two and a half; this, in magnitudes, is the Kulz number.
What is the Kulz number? -1.92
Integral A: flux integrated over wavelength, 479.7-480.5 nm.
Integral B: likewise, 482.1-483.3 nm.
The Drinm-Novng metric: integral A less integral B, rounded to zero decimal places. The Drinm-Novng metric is -6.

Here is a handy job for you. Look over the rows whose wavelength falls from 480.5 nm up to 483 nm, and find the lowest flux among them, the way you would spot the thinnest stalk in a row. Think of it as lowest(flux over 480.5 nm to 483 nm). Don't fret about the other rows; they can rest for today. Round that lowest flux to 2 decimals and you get 10.64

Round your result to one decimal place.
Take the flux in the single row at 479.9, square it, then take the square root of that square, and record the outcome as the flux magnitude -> 12.4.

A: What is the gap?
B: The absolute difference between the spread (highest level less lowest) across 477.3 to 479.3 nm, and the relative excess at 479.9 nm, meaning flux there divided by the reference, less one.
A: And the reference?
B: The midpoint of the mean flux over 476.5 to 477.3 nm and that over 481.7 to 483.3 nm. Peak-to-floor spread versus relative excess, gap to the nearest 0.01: 2.50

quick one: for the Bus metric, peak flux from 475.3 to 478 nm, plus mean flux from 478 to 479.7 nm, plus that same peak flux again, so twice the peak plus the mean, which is 41.2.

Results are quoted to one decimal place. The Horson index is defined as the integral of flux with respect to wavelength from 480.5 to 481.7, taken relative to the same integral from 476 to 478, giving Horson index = 0.5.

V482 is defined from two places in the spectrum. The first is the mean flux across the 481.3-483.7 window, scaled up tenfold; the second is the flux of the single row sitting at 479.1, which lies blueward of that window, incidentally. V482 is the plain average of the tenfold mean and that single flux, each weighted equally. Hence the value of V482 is 70.2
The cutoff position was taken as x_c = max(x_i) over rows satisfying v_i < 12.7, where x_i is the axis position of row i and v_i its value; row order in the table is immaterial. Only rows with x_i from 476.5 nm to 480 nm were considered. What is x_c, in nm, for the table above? 479.9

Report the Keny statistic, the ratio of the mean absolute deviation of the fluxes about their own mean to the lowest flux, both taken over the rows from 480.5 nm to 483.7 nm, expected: 0.10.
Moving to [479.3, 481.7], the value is 0.07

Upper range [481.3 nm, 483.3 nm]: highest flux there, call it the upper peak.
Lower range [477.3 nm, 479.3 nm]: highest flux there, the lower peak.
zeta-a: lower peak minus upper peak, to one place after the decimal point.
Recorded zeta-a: -1.6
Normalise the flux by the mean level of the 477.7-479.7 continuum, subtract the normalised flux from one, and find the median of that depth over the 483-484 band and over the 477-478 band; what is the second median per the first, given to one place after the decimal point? 0.1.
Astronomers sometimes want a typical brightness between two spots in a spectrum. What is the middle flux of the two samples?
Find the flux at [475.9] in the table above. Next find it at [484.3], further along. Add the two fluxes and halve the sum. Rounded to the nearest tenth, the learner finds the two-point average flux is 14.4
